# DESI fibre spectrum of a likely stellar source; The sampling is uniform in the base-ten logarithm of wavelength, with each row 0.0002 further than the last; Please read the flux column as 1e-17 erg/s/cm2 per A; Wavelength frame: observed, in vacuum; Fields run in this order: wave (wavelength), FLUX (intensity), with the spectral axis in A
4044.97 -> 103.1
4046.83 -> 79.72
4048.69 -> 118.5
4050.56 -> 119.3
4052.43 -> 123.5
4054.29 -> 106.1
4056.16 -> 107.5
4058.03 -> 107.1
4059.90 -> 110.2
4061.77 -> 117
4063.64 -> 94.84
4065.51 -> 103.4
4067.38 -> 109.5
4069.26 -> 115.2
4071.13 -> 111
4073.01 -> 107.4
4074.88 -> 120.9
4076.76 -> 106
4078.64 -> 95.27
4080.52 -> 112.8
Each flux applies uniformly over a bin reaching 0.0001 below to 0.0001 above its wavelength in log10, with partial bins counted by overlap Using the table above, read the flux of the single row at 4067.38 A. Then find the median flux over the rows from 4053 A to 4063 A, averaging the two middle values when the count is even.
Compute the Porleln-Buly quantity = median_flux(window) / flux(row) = 0.98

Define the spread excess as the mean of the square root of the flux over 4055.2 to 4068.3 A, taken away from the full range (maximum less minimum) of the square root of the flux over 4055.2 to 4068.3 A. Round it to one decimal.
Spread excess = -9.3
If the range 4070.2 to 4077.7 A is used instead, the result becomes -9.8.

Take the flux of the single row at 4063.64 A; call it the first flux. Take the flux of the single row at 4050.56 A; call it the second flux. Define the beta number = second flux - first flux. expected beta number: 24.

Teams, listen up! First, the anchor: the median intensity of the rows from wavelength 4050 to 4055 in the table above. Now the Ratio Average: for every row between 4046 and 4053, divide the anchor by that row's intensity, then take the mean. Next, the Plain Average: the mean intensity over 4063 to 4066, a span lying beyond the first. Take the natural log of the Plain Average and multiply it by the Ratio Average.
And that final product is 5.1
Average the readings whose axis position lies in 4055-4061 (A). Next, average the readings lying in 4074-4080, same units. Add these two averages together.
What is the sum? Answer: 216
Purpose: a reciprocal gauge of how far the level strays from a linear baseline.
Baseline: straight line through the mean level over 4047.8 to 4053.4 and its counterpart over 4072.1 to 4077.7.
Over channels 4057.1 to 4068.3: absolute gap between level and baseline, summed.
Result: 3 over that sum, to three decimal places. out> 0.055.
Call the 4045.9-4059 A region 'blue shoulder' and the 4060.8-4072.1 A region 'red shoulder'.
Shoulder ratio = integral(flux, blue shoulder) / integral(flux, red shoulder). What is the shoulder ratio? 1.2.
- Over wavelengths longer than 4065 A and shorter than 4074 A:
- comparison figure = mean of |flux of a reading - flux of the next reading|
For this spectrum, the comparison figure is 4.9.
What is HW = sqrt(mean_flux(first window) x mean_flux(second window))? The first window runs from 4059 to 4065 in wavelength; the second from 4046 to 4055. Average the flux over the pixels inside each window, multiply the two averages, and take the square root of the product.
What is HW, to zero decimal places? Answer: 108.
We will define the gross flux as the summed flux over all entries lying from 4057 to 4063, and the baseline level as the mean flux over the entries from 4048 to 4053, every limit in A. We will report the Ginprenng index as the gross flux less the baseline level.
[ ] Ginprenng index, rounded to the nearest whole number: 214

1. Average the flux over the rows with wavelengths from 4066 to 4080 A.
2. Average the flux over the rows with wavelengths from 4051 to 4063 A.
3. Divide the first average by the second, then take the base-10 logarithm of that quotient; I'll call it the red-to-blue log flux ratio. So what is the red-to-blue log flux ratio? -0.010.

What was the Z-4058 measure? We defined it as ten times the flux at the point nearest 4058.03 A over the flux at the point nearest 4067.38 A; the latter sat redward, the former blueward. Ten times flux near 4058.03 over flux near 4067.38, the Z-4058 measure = 9.8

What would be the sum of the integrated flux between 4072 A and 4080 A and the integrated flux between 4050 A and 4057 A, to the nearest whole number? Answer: 1658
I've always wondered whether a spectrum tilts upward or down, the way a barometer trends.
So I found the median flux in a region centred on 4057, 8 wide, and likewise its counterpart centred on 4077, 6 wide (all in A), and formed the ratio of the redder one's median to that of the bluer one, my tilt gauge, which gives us 0.99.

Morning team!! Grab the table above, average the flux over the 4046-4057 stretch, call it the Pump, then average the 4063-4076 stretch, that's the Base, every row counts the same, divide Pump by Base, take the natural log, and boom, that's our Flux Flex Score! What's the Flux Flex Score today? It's 0.002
